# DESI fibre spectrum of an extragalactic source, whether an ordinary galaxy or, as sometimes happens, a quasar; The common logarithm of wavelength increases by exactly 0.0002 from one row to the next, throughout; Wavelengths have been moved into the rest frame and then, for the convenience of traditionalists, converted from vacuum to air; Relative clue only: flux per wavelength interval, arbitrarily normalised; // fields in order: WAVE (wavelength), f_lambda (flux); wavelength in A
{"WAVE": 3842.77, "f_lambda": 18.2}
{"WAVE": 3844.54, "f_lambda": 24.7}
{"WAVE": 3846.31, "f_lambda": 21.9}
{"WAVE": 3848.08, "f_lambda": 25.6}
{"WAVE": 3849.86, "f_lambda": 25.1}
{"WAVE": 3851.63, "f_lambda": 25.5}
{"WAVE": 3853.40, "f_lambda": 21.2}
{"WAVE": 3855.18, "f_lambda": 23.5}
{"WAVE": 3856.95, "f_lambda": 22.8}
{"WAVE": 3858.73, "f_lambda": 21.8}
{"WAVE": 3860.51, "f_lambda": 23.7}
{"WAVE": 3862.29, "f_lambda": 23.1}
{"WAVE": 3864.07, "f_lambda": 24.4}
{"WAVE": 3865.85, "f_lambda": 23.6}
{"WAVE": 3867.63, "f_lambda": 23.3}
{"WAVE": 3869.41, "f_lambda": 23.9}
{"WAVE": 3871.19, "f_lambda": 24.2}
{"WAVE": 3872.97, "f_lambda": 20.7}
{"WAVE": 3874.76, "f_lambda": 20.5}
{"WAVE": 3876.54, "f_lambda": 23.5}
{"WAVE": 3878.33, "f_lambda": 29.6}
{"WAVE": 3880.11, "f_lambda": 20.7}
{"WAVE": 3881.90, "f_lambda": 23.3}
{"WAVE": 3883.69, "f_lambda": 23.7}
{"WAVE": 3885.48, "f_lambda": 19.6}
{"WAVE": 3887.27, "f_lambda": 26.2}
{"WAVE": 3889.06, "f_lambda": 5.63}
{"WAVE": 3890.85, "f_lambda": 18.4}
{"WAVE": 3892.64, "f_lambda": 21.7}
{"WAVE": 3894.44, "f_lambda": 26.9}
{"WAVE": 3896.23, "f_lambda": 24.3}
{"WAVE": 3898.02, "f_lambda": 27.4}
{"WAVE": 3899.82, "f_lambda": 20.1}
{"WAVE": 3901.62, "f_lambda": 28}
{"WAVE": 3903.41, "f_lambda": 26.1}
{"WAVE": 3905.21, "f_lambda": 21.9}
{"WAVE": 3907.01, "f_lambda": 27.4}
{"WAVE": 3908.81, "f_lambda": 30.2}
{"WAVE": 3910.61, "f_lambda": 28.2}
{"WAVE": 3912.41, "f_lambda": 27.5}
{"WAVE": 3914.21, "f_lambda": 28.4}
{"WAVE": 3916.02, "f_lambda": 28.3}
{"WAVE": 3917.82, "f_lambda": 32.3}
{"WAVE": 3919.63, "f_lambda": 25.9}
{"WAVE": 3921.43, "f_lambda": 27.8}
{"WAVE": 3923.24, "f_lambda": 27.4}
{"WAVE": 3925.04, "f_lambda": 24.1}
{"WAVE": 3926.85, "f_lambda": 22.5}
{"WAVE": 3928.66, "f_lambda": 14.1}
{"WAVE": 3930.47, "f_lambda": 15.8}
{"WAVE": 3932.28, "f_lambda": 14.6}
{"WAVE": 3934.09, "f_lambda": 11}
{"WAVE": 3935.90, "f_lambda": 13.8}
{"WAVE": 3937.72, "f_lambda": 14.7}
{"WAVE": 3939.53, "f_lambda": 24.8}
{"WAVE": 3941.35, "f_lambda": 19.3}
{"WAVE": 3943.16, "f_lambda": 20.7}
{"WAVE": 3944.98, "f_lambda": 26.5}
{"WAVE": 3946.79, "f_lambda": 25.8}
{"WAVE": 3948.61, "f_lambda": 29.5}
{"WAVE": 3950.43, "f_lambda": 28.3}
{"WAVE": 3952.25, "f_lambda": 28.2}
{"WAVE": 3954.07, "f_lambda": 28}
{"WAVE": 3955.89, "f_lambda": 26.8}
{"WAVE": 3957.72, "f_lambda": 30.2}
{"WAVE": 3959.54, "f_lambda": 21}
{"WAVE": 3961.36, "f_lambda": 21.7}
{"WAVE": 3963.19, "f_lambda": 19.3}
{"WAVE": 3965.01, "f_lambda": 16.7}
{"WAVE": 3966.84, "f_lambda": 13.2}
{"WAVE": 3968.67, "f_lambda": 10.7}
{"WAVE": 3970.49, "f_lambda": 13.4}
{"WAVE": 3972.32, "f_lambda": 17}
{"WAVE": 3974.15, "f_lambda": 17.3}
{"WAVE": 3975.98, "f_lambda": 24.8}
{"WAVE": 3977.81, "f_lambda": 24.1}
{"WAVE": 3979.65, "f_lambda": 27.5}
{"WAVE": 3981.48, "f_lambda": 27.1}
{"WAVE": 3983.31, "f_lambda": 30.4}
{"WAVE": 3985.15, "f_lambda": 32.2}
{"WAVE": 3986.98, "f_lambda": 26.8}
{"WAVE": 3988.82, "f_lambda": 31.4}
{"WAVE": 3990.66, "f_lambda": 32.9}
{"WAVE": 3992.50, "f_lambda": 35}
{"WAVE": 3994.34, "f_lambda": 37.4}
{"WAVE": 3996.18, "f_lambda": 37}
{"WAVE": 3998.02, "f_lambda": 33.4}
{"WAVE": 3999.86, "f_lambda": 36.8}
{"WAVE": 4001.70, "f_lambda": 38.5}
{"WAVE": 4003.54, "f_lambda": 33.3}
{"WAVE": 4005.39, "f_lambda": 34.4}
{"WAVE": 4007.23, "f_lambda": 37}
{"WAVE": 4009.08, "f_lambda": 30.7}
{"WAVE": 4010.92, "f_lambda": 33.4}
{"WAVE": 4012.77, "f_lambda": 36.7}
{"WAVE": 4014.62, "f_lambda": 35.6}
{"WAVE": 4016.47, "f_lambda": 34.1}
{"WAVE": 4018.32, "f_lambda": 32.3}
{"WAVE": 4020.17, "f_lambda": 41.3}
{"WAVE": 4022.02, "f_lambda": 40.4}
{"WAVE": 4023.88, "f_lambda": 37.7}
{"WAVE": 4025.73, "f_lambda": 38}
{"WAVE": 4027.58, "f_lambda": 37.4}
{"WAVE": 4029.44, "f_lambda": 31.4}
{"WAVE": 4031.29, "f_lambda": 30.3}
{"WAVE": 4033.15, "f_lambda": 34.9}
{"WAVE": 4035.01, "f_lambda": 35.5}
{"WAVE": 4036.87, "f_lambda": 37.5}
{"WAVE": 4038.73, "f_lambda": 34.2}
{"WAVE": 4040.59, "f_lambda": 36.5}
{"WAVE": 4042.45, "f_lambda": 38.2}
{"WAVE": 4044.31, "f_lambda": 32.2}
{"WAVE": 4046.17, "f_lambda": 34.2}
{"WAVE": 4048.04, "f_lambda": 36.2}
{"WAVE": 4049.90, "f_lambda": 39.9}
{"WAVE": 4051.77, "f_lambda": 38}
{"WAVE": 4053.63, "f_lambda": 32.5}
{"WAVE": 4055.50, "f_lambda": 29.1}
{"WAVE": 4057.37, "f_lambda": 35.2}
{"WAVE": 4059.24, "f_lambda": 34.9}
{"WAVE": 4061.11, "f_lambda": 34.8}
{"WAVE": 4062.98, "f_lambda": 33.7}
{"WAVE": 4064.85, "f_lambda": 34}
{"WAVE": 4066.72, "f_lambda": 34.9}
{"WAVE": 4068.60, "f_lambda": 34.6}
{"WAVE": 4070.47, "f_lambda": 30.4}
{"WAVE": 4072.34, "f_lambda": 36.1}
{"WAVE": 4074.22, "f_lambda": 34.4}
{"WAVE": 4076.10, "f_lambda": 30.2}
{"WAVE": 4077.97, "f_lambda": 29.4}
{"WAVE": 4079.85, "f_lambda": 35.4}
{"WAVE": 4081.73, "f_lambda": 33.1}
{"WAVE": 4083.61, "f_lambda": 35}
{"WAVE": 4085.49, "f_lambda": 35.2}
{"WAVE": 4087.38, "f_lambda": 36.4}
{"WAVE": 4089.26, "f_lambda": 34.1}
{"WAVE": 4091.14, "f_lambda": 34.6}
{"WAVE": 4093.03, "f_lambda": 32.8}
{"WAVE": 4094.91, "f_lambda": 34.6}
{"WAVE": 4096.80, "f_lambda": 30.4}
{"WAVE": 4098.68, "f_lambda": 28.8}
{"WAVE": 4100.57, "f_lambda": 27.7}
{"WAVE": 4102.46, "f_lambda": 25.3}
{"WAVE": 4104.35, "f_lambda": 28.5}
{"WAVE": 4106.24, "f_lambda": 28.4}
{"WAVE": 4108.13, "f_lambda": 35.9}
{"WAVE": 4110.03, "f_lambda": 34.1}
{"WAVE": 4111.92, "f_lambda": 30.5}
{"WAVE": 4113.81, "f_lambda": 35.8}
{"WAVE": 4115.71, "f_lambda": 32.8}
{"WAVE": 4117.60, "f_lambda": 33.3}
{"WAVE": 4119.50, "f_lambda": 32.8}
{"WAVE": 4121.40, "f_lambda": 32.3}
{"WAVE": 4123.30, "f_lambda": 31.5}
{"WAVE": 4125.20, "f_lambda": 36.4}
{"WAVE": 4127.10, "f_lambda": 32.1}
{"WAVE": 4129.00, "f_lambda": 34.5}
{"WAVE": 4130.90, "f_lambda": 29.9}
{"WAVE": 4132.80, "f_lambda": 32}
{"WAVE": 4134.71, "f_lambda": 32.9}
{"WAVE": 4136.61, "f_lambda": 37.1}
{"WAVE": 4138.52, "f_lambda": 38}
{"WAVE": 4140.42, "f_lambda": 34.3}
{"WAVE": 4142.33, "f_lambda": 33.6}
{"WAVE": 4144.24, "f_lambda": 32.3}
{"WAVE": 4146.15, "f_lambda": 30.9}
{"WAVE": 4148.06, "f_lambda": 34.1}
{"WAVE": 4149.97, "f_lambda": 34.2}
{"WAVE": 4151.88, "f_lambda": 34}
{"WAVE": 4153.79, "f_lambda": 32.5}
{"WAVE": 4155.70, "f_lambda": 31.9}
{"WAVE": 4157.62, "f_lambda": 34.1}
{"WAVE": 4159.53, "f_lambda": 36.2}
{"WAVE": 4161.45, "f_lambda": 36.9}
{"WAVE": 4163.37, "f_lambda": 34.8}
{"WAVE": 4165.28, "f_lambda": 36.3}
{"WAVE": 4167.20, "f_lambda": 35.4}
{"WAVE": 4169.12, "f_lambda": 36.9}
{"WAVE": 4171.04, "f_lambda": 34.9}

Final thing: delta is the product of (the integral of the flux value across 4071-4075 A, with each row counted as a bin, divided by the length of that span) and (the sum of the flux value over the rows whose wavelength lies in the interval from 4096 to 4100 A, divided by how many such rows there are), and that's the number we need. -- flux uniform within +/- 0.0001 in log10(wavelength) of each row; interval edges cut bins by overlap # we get 1030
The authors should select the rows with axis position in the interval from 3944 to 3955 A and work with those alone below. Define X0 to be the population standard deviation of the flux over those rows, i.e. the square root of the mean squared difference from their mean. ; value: 1.2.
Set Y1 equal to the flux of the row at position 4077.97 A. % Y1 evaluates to 29.4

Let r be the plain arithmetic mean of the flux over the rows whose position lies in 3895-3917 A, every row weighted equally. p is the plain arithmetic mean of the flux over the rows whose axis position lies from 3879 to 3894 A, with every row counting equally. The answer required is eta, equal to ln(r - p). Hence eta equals 1.9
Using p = 19.9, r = 26.5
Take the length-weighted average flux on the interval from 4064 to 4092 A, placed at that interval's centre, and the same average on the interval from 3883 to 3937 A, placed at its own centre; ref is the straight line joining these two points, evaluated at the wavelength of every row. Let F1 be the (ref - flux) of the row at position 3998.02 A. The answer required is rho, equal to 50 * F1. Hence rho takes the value -237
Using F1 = -5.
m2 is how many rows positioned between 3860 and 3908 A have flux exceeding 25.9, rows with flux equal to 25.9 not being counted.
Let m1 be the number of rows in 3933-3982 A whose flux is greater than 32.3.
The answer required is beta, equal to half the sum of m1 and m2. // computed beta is 3.5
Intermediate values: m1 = 0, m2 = 7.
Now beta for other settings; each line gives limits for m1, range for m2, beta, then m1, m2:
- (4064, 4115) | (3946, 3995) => 16.0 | 17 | 15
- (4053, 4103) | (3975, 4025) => 22.0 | 19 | 25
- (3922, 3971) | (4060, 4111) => 13.0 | 0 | 26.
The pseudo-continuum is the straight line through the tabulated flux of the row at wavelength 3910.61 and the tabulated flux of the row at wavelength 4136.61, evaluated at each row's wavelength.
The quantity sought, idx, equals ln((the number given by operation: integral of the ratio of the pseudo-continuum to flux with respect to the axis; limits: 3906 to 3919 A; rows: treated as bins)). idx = 2.55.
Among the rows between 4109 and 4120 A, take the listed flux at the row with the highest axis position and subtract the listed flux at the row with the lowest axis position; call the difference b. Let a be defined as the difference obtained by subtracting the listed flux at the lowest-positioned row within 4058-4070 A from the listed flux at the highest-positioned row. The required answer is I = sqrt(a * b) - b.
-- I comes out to 2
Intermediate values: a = -0.3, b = -1.3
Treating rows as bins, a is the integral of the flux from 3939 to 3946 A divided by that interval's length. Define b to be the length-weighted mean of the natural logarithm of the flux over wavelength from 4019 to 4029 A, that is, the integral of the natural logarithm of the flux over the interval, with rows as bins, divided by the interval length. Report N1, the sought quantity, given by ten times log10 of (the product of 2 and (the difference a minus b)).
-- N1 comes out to 15.8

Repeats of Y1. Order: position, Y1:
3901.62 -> 28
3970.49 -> 13.4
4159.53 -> 36.2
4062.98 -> 33.7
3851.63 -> 25.5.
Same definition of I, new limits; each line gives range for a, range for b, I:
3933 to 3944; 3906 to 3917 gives 2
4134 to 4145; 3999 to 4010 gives 8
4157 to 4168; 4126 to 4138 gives -2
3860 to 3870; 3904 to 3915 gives -5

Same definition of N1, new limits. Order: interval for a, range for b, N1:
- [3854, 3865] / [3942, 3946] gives 16.0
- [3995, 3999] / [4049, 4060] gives 18.0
